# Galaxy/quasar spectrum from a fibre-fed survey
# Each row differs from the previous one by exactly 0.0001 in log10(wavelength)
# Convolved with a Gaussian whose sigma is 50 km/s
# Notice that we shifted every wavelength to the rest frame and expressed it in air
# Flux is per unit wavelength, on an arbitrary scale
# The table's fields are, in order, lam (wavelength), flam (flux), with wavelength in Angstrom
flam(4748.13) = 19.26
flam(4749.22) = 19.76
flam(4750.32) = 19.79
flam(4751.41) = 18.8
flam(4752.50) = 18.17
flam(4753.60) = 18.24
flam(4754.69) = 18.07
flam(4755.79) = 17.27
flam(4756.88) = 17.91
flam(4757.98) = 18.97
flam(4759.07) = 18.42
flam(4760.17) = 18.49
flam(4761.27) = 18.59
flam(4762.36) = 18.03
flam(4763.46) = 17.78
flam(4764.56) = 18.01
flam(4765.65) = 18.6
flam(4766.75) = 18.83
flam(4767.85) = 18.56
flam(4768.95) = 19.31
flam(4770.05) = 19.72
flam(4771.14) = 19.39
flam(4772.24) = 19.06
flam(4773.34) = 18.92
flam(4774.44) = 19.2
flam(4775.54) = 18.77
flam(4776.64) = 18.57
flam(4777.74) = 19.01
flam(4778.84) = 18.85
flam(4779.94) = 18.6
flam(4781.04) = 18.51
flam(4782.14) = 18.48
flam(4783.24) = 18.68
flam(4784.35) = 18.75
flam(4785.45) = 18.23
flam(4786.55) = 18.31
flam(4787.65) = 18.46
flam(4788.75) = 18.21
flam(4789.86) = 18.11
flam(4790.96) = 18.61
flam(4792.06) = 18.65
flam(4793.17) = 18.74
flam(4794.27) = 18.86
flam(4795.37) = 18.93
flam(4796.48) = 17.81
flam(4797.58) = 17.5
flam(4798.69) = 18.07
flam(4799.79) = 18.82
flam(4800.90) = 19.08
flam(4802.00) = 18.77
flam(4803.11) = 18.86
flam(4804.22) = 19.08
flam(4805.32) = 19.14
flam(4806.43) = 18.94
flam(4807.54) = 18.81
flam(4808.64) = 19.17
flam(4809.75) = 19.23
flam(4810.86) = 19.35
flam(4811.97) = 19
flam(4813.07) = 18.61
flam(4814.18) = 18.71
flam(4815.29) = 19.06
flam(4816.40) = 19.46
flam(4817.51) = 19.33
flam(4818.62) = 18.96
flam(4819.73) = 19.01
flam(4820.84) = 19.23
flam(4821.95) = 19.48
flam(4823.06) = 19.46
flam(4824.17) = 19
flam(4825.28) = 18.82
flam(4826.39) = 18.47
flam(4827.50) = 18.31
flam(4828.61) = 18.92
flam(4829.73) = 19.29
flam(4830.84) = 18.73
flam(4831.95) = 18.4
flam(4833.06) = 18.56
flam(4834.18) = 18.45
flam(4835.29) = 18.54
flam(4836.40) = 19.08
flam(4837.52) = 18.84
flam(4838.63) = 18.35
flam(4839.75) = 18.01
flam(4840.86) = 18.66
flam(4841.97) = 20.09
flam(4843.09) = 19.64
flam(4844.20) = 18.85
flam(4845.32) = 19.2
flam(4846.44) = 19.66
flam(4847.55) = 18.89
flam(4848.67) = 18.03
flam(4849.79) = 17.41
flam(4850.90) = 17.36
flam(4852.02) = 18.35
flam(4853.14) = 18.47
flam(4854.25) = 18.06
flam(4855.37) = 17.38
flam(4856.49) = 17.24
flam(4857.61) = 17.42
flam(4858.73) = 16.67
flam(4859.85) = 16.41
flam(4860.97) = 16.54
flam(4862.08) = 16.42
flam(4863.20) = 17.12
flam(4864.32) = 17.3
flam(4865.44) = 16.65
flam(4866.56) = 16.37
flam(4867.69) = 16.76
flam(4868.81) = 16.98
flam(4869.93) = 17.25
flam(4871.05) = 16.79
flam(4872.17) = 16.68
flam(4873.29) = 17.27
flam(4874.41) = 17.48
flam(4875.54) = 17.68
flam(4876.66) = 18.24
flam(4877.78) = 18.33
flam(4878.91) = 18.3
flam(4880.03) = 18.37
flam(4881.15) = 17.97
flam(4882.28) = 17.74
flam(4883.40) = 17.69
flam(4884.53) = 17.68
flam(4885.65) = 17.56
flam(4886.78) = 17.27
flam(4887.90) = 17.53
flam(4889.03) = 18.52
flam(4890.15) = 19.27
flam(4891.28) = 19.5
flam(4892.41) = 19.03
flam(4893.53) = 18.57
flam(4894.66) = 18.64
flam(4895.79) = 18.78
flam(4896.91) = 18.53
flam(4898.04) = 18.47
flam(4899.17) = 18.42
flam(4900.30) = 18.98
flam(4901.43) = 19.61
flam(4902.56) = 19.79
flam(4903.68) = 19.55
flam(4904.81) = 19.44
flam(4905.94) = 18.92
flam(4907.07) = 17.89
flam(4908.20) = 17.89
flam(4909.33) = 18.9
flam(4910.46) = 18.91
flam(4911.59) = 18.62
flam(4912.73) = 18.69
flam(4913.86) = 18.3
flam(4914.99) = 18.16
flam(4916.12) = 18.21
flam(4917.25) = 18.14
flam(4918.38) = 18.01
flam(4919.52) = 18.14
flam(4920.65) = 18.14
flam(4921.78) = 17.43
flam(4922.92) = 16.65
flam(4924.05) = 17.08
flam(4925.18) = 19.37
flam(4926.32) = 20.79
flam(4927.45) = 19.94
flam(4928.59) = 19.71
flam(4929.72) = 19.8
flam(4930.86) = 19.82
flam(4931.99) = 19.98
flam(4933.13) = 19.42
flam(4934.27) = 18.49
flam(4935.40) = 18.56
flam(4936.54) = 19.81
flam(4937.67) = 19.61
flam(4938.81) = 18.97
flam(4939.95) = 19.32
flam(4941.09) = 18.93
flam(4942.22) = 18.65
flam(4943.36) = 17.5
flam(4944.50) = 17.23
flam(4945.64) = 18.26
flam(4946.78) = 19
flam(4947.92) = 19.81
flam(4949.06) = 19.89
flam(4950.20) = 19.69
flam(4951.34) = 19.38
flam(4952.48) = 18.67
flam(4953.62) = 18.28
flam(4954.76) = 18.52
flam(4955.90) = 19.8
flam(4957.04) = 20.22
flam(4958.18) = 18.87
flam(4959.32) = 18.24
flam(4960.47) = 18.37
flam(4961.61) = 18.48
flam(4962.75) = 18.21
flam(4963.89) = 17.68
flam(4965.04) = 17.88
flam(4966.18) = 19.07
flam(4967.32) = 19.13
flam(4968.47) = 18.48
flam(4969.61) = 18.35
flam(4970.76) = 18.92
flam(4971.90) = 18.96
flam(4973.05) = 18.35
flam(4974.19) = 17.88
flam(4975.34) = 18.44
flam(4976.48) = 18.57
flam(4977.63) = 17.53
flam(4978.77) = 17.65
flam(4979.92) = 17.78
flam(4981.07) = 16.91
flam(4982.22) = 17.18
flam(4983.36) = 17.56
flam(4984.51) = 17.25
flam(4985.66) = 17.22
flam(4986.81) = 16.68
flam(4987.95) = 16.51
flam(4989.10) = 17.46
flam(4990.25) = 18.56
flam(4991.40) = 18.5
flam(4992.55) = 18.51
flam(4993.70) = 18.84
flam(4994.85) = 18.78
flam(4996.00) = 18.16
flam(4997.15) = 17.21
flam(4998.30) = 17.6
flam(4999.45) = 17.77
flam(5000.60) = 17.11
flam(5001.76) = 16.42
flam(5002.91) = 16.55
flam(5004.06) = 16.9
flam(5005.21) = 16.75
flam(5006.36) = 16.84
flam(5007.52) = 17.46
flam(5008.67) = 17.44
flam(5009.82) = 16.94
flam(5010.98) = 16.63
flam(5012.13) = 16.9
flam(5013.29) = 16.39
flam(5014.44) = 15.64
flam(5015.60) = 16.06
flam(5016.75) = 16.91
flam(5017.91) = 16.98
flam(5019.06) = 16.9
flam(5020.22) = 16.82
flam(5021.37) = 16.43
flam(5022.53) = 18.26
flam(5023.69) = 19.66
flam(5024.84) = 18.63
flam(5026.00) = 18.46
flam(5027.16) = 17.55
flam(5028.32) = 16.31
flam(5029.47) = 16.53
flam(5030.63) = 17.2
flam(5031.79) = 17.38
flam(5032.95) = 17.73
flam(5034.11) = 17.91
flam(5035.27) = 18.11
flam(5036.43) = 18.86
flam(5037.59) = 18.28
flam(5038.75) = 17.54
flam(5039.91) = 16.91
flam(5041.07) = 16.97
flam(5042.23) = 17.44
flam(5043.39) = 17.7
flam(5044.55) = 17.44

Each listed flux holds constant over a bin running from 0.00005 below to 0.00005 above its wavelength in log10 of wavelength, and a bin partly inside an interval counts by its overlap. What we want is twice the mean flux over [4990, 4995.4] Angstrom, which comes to 37.3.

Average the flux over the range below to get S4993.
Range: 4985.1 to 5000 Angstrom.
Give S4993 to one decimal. 17.8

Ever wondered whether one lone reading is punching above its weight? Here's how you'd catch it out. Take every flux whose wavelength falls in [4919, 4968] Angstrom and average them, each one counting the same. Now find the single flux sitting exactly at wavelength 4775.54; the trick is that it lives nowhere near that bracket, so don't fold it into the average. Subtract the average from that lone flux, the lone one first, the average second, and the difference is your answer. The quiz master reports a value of -0.1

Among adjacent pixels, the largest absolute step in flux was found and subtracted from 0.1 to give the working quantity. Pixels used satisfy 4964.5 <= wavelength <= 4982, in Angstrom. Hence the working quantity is -1.1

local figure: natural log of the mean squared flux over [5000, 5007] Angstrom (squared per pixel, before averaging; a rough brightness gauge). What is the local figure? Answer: 5.64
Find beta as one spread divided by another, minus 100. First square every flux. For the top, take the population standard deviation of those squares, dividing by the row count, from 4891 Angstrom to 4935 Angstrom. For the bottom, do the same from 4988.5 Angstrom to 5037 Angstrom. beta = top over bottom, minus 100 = -99.0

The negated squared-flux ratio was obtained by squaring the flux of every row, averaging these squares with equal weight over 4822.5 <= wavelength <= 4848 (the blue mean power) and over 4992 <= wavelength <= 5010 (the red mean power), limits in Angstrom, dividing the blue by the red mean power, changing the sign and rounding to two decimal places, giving -1.17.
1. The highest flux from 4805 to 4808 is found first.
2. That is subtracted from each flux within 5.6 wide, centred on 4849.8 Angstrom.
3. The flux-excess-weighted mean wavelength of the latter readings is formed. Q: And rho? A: 4850.1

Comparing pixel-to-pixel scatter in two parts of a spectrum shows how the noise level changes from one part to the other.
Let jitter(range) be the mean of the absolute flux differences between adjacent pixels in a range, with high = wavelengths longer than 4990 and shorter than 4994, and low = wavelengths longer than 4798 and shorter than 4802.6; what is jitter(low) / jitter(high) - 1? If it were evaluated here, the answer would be 2.3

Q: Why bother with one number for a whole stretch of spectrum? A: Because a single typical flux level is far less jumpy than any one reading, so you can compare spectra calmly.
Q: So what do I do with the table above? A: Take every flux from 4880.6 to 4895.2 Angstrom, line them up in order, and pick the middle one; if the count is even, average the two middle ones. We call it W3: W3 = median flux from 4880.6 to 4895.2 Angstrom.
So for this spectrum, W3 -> 18.0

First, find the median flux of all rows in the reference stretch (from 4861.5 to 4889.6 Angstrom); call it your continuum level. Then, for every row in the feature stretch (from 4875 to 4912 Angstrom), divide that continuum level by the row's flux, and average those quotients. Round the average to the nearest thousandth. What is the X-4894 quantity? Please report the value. 0.946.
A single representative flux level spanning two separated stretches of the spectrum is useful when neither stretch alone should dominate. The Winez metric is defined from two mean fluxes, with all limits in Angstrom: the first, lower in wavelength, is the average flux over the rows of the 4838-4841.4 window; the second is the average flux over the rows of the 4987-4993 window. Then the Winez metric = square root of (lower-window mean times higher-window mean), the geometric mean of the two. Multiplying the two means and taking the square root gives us 18.1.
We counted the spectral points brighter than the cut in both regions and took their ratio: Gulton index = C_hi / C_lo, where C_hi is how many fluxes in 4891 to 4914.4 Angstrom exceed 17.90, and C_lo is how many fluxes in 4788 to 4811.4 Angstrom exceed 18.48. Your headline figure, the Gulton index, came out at 1.2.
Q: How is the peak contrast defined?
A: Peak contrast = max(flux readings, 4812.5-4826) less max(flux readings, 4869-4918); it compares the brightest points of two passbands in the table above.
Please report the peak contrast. -0.3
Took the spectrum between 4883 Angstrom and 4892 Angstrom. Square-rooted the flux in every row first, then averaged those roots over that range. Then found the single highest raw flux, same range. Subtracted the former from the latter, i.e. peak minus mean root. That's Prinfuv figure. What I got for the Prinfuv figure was 15.2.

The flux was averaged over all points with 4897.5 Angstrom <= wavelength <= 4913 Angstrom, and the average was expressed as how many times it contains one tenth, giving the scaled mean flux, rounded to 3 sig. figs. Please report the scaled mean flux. 189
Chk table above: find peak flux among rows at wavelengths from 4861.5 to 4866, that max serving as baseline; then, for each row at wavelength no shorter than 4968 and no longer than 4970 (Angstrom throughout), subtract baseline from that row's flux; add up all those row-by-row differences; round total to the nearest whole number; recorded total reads 2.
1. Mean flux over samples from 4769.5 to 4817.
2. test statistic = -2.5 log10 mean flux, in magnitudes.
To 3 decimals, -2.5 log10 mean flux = -3.184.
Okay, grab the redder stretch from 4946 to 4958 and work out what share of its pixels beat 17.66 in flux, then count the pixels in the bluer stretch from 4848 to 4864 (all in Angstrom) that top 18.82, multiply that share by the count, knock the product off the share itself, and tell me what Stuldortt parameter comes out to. 1.0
